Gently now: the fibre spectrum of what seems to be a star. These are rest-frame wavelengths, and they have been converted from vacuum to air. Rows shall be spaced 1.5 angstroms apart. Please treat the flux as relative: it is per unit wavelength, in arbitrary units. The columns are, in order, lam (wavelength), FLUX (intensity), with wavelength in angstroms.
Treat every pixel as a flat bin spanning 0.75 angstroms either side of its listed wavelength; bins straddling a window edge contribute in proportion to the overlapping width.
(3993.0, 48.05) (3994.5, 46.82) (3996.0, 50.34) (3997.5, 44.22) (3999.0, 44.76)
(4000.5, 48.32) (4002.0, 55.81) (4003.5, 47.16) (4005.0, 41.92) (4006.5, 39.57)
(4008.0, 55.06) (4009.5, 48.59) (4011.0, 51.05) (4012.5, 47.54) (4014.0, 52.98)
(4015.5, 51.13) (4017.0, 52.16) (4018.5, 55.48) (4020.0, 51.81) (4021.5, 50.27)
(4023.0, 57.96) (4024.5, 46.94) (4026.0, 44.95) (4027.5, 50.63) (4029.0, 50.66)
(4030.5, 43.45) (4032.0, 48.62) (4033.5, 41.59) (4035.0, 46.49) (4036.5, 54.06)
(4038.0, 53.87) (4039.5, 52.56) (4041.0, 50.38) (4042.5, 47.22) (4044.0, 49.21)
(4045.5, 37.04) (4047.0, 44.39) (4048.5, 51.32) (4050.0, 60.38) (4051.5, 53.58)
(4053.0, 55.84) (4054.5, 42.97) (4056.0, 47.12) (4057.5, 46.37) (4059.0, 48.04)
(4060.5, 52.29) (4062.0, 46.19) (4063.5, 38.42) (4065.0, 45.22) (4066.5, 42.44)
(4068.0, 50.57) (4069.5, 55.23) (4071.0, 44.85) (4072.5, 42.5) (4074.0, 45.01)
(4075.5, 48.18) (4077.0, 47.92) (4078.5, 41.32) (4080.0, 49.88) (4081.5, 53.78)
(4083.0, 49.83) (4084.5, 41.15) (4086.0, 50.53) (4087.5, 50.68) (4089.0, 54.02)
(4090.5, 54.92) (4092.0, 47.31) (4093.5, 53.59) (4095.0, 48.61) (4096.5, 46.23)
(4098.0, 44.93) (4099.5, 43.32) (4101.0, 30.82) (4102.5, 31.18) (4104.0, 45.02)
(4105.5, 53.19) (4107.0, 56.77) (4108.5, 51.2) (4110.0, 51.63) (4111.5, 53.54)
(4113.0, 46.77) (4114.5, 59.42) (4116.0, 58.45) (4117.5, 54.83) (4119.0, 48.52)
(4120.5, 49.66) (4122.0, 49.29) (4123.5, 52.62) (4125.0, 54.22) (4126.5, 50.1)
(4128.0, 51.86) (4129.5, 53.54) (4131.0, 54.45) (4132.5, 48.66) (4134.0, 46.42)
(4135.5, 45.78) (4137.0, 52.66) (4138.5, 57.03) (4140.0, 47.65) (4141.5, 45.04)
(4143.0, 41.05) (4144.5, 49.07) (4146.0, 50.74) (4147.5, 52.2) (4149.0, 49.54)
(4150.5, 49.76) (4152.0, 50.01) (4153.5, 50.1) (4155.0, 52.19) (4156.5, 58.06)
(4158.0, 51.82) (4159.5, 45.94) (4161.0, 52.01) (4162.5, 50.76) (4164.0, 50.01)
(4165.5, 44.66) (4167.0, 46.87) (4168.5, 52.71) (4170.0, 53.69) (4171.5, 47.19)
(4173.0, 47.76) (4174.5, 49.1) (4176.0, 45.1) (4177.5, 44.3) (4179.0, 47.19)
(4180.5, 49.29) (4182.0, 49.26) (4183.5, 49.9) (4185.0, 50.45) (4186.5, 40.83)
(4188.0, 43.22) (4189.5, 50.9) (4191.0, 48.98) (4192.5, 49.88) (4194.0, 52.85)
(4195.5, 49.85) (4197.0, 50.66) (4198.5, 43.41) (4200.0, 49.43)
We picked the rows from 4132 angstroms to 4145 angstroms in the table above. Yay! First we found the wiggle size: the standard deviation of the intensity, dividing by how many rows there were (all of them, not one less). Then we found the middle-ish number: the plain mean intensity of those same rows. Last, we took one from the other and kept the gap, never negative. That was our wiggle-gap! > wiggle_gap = 43.8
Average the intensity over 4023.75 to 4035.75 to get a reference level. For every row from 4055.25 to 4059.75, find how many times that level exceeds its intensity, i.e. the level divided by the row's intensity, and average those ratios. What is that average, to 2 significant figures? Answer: 0.99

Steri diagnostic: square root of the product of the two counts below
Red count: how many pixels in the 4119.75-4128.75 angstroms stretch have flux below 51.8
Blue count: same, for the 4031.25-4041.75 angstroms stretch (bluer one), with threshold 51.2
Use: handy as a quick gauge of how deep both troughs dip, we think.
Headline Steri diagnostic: 3.5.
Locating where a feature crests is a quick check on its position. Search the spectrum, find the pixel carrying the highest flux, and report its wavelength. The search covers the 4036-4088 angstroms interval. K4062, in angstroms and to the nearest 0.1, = 4050.0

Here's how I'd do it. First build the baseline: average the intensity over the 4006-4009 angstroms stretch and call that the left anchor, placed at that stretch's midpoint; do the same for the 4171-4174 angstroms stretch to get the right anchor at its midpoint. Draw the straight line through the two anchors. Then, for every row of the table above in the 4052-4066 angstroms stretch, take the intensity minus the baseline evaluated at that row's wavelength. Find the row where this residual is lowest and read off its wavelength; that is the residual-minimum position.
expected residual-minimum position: 4063.5 angstroms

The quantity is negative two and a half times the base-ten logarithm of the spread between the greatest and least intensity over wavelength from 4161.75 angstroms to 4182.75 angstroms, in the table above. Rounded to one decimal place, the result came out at -2.4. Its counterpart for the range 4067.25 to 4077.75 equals -2.8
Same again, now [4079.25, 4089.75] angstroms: -2.8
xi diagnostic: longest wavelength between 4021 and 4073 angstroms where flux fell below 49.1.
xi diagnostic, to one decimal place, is 4072.5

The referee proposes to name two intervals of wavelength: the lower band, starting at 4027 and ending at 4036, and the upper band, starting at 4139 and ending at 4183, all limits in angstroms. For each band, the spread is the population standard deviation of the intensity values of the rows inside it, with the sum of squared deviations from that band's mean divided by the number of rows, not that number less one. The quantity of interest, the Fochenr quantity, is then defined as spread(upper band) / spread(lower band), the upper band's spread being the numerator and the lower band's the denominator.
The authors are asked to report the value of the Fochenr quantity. 0.97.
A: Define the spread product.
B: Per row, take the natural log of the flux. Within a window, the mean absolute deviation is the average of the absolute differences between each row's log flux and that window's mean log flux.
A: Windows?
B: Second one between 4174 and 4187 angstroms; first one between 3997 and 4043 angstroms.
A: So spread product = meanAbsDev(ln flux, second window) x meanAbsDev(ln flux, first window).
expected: 0.0043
